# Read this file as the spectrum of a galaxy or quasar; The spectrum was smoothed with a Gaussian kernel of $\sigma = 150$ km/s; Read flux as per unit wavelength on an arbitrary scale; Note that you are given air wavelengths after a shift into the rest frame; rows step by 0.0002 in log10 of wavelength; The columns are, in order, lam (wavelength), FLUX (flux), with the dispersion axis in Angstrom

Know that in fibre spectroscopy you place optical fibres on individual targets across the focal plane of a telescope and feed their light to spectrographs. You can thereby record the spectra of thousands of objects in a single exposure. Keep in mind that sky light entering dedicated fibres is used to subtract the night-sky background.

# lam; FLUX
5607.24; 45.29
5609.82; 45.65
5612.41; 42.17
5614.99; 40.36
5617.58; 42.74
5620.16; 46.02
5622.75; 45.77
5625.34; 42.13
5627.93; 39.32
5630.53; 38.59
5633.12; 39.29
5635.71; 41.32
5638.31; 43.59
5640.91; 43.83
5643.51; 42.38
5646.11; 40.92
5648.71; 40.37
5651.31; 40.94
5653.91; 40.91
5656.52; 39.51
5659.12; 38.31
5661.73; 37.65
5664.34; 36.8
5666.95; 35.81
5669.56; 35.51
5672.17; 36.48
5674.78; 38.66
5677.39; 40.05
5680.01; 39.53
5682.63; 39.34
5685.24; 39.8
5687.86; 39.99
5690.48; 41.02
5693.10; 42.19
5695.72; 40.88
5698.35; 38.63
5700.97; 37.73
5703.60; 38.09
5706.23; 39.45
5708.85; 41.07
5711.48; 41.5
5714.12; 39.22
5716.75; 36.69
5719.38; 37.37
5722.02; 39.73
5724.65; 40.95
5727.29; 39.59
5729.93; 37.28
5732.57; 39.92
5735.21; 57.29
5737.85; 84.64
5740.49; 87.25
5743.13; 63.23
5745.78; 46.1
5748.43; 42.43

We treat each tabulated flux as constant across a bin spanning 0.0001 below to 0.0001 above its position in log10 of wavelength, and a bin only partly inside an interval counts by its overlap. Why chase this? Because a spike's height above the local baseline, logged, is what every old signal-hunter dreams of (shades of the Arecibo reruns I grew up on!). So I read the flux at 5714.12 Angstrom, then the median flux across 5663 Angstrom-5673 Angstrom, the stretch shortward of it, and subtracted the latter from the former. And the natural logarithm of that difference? 1.12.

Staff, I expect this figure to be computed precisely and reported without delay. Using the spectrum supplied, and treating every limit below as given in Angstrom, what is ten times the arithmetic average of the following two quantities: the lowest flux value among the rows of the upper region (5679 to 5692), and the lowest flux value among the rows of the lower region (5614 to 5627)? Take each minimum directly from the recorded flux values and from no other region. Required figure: 398.5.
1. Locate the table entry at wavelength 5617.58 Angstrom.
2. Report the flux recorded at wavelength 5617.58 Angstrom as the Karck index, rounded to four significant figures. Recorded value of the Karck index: 42.74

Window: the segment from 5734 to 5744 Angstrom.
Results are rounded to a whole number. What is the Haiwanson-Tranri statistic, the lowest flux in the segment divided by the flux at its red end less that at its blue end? 10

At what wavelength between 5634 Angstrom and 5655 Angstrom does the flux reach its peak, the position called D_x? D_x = 5640.91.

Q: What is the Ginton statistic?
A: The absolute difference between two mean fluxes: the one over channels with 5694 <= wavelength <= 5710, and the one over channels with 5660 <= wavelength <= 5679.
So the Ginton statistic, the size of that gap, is 2.0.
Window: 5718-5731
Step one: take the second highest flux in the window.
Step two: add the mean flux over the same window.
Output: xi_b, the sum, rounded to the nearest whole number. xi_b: 79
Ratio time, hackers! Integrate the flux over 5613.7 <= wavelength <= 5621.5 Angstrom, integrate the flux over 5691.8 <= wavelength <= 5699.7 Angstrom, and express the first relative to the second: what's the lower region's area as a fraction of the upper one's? 1.05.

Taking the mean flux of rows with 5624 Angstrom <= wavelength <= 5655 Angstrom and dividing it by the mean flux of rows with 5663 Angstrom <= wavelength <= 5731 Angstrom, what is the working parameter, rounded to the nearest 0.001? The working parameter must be 1.055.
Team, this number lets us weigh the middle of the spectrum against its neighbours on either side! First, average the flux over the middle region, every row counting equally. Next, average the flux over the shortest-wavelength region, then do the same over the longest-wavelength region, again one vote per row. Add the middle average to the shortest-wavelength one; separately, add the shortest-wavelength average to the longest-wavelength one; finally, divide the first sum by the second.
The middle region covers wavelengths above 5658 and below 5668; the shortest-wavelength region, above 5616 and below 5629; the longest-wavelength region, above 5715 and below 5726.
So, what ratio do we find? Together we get 0.981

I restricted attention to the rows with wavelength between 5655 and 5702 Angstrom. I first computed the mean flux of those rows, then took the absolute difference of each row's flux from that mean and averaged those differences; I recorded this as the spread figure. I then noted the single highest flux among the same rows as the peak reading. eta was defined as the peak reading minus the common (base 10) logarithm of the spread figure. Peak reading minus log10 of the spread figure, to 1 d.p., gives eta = 42.0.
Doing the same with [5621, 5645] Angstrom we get 45.5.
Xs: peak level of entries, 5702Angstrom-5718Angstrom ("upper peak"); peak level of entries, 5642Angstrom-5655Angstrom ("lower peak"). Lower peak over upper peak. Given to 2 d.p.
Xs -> 1.02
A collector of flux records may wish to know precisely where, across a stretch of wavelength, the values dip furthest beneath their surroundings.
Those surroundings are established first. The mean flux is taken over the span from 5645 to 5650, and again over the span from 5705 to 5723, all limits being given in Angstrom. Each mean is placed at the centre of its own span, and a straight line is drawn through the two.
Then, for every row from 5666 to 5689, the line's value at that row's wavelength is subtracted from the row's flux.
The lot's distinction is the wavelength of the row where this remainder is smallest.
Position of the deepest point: 5669.56 Angstrom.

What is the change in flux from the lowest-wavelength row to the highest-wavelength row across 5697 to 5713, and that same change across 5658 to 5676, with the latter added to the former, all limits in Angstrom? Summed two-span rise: 3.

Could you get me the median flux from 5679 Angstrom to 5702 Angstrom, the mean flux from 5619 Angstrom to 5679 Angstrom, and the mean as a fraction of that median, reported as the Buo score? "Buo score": 1.01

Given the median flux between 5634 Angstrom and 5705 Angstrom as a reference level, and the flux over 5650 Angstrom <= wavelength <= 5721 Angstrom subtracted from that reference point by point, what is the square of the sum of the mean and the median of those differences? 2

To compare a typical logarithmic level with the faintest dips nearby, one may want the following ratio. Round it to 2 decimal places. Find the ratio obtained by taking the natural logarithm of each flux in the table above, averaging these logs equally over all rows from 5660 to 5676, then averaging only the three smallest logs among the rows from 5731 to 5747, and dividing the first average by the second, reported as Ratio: 0.94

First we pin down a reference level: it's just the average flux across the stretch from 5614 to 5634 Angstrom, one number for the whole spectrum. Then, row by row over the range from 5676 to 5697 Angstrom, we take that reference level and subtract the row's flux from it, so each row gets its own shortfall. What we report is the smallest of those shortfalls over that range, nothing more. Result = 0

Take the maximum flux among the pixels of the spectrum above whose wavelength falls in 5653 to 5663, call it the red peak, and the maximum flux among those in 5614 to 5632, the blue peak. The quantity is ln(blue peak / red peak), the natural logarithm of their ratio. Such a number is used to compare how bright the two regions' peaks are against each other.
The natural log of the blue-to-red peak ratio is 0.12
